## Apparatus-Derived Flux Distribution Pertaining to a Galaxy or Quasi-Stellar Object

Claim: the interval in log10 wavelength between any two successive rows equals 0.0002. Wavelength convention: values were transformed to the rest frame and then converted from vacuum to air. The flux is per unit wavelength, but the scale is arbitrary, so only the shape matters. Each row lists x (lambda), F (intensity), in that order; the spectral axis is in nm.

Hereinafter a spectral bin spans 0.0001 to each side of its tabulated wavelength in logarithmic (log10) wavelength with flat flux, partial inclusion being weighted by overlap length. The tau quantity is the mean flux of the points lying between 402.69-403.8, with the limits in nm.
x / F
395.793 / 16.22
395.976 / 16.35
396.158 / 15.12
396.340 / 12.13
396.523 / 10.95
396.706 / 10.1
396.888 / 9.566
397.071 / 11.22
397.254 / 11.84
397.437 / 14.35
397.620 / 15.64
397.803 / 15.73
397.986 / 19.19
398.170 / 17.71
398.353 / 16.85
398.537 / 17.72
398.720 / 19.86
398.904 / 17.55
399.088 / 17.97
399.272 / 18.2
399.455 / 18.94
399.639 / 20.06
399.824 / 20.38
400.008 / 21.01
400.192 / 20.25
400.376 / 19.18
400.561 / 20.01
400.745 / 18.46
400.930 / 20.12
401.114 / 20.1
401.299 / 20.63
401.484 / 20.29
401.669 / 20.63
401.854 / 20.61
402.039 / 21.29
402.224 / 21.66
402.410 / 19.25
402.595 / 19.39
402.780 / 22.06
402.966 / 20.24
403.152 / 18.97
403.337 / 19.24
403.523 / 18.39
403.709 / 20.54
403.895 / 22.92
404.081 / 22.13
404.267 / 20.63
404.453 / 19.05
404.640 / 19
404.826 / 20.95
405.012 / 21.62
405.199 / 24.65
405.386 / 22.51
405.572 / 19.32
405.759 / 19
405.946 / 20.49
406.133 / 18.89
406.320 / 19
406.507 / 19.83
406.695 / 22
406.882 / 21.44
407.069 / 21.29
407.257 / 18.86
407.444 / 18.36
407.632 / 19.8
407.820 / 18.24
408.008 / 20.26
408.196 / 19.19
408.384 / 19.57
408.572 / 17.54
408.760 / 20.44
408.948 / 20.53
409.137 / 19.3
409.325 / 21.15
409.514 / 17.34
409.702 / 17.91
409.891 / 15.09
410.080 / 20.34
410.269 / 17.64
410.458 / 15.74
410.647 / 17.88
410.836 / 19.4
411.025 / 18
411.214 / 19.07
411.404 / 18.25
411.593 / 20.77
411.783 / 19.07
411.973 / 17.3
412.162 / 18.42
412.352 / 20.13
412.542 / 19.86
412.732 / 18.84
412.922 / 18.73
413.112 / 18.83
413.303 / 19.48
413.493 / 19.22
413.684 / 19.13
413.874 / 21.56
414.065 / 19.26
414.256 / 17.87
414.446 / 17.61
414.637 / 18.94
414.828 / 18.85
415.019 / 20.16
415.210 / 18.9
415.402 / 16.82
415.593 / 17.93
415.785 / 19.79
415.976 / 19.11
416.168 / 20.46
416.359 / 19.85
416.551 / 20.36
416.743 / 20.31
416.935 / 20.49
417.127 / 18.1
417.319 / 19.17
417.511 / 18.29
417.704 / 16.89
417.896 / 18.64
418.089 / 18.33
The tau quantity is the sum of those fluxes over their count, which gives 19.9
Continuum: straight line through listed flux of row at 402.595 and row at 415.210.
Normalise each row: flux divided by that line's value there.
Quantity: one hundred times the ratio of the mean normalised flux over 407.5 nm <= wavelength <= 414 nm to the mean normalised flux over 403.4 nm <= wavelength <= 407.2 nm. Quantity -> 93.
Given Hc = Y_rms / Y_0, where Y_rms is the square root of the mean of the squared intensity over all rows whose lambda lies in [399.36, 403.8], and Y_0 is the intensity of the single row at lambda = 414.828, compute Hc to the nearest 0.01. 1.07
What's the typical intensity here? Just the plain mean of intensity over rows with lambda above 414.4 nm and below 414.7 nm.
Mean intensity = 18.3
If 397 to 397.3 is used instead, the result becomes 11.5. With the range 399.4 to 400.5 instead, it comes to 20.0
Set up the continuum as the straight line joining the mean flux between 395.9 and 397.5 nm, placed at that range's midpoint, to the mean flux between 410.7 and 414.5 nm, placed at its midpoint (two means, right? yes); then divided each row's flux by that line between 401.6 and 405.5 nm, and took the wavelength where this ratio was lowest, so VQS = 403.523 nm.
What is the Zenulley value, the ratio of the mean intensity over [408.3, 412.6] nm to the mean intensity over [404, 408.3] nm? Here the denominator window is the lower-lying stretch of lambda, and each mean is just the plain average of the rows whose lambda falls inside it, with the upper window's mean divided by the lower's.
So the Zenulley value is 0.923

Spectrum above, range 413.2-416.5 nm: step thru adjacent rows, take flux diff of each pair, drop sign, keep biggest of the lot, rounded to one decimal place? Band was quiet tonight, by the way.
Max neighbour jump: 2.4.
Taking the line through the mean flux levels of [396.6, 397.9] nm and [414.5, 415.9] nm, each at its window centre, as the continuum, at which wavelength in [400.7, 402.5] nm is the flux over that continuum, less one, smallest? 400.745 nm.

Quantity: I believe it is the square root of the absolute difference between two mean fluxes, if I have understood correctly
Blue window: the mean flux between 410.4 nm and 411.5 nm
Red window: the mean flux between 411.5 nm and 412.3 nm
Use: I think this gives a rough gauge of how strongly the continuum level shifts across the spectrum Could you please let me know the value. 0.9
